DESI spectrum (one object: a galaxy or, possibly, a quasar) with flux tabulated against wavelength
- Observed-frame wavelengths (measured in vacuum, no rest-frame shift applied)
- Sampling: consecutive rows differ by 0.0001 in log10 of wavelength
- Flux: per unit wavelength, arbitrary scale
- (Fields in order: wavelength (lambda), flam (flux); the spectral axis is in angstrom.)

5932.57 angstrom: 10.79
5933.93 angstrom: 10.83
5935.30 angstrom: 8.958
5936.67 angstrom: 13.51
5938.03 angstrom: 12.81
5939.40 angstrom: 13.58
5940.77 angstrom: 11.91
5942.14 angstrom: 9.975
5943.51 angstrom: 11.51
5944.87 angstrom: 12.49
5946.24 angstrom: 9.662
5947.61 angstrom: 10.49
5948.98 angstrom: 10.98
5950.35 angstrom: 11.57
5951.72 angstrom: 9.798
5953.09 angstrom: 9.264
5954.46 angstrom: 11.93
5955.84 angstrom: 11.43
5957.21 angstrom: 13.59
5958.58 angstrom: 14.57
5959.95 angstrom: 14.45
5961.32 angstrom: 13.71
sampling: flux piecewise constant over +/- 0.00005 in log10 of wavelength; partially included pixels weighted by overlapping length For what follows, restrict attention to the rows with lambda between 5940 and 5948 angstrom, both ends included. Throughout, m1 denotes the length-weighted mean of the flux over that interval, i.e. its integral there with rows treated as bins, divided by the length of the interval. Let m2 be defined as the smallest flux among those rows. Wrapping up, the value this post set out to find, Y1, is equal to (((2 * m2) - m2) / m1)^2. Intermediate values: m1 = 11.05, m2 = 9.662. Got 0.76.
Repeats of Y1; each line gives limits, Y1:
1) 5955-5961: 0.72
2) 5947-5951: 0.91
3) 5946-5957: 0.74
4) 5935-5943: 0.57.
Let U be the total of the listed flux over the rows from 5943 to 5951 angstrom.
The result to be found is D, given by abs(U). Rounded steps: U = 67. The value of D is 67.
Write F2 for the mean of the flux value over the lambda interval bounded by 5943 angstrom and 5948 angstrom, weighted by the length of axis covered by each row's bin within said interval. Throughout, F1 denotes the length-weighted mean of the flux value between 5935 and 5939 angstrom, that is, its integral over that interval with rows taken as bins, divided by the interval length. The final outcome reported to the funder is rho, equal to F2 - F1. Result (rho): -1.1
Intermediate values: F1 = 12.2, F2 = 11.1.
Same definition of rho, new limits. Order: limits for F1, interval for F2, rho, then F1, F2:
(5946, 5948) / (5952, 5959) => 1.8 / 10.1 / 11.9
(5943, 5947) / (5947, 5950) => -0.4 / 11.2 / 10.8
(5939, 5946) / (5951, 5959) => 0.0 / 11.7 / 11.7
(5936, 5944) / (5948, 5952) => -1.4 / 12.2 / 10.9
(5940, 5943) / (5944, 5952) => -0.1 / 11.0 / 10.9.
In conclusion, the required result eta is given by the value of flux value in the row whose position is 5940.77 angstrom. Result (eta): 11.91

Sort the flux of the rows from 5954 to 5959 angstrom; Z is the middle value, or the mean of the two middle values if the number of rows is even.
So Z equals 12.8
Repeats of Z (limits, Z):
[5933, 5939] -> 11.8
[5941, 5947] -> 10.7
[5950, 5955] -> 10.7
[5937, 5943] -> 12.4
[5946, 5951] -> 10.7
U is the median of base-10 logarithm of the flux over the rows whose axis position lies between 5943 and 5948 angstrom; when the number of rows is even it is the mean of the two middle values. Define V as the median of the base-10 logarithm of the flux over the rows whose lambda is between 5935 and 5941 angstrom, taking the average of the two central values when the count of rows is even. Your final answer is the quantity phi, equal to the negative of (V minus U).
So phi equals -0.07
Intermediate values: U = 1.04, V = 1.11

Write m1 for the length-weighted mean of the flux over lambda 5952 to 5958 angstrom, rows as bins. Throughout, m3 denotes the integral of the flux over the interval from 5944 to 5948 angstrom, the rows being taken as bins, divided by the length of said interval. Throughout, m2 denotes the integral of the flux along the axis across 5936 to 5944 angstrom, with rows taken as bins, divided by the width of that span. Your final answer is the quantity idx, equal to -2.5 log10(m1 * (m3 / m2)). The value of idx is -2.53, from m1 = 11.5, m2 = 12.2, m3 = 11.0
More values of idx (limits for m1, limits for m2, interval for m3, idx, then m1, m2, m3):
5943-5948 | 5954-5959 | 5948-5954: -2.39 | 11.1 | 12.8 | 10.5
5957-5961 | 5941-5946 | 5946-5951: -2.84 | 14.3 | 11.2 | 10.8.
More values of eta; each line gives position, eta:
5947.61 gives 10.49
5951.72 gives 9.798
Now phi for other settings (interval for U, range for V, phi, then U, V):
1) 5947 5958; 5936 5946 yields -0.05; 1.05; 1.10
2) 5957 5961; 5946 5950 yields 0.14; 1.16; 1.02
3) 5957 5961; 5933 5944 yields 0.09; 1.16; 1.07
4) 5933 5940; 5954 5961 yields -0.03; 1.11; 1.13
